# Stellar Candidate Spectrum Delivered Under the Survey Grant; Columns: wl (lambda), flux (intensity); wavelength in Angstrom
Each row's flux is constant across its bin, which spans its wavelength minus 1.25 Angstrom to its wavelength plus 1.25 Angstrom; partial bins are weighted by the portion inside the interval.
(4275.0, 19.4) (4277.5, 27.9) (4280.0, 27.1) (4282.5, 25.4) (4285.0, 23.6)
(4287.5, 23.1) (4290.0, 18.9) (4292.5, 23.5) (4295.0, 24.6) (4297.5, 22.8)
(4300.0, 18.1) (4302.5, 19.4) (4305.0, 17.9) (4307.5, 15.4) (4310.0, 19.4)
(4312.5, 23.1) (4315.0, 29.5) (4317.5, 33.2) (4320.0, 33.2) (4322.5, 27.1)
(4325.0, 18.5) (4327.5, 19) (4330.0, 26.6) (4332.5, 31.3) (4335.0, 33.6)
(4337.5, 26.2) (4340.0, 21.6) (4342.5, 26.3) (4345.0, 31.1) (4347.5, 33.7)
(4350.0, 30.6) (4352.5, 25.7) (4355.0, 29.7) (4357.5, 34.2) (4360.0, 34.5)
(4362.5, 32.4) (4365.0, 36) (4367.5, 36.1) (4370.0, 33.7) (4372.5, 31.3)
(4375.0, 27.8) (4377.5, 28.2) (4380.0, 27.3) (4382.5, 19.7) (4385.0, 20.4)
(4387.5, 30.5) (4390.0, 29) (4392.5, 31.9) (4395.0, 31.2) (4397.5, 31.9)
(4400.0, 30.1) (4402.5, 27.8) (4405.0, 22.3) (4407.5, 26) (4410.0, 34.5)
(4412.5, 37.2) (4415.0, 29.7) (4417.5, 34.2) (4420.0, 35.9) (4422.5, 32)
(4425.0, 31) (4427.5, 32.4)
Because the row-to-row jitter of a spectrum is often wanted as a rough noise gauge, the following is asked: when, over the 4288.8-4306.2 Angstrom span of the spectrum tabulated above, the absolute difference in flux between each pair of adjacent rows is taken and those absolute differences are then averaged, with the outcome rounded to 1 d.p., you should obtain 2.5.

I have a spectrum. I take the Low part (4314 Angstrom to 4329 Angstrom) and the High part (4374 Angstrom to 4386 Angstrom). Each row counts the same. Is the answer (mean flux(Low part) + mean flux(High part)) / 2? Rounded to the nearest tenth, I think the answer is 25.7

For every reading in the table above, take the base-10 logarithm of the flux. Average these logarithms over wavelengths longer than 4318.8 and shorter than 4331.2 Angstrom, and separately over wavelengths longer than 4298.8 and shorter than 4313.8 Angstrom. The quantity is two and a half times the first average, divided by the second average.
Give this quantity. 2.72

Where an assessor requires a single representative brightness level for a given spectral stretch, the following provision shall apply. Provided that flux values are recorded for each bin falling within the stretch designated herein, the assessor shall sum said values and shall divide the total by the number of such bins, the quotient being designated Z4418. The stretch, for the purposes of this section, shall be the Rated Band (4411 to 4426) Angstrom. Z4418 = 33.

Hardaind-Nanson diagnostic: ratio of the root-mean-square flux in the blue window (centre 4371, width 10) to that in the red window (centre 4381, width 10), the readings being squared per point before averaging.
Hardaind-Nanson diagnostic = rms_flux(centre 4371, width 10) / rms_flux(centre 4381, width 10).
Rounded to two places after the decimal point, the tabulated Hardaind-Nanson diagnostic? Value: 1.34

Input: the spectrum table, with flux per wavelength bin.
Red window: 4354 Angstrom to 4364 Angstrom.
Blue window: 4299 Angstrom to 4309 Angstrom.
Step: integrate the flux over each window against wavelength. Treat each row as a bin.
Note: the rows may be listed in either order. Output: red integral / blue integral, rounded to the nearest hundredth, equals 1.85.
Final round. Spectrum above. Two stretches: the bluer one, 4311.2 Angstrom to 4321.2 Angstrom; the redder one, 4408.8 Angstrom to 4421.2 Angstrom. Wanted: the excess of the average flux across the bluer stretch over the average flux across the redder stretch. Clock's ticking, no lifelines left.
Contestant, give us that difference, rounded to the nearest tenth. -4.6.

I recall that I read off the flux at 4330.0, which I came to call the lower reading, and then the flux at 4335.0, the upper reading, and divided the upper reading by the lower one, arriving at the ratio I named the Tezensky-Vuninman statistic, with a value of 1.3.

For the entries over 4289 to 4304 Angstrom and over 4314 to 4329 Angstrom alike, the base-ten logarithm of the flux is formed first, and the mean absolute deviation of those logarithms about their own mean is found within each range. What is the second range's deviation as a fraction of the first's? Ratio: 1.9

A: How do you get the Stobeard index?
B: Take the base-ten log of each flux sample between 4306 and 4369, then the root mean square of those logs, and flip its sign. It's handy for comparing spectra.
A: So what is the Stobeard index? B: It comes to -1.44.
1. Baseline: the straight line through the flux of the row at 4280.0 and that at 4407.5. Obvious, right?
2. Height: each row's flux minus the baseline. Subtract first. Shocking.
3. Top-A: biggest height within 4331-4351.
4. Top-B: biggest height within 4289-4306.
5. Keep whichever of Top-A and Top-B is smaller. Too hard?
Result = -2.4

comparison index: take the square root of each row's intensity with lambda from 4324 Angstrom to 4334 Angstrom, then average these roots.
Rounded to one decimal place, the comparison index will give 4.9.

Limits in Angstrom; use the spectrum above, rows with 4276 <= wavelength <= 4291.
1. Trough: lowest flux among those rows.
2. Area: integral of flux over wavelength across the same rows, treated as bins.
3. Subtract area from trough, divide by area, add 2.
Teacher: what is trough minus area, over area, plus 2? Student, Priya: 1.052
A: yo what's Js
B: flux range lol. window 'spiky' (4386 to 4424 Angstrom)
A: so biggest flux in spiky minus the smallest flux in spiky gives 15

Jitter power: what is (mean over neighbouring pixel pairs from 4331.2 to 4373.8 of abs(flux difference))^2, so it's 11.3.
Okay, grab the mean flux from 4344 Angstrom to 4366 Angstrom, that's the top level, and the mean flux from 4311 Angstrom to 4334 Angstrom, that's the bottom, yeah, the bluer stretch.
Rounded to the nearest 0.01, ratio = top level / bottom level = 1.19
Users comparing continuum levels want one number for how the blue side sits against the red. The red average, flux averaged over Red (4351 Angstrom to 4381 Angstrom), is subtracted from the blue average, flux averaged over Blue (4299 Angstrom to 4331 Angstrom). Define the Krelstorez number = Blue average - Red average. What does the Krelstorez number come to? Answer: -8.3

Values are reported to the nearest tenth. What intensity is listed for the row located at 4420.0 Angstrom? 35.9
